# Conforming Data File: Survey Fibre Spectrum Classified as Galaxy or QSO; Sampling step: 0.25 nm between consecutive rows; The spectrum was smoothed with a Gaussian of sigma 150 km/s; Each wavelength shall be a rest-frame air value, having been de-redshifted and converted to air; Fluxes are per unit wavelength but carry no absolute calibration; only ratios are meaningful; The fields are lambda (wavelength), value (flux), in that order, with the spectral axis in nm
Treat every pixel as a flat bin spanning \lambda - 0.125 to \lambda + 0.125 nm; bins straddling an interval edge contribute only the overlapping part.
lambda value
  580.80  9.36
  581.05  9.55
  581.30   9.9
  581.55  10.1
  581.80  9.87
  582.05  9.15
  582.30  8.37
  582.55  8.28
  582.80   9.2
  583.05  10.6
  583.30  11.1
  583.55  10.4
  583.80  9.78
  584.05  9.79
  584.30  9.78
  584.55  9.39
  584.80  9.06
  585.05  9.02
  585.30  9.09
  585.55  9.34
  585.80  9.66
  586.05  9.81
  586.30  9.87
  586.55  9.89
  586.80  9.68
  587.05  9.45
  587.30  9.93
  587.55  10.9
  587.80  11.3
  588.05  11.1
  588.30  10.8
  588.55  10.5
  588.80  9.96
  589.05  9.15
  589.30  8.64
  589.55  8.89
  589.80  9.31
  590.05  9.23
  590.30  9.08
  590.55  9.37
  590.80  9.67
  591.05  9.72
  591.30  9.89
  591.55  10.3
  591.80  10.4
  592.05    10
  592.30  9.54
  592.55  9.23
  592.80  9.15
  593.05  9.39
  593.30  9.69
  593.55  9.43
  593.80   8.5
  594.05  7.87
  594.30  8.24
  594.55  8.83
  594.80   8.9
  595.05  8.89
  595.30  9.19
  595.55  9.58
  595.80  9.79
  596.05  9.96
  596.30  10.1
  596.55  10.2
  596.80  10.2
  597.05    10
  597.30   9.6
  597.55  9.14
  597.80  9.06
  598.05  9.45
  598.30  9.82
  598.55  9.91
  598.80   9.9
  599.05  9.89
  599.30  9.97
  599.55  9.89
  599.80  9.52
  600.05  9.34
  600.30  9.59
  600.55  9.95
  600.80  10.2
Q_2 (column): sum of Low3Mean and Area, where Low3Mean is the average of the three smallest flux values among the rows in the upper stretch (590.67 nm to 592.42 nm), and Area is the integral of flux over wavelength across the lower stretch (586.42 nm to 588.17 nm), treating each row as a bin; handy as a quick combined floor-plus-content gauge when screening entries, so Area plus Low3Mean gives 27.7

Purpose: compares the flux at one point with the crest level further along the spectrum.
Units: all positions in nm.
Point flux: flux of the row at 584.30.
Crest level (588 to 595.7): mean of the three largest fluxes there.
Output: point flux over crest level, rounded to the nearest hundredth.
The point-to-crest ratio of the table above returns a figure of 0.91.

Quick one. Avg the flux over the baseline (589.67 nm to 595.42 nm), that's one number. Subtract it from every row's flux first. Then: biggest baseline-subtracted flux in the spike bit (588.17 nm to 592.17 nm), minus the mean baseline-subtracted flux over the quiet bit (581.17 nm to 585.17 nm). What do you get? 1.2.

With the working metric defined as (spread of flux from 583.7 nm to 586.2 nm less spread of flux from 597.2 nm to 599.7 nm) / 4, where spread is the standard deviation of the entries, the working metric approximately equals 0.00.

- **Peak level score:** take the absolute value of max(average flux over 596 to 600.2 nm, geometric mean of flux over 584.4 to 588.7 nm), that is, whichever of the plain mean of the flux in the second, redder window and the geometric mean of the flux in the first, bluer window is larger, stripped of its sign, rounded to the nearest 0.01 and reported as 9.90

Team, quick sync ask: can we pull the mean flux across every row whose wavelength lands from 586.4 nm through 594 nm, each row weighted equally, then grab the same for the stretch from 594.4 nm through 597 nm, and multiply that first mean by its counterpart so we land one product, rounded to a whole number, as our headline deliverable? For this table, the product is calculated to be 93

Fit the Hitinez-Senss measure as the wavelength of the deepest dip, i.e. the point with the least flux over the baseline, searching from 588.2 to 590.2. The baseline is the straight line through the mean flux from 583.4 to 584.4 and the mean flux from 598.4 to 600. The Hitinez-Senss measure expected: 589.30 nm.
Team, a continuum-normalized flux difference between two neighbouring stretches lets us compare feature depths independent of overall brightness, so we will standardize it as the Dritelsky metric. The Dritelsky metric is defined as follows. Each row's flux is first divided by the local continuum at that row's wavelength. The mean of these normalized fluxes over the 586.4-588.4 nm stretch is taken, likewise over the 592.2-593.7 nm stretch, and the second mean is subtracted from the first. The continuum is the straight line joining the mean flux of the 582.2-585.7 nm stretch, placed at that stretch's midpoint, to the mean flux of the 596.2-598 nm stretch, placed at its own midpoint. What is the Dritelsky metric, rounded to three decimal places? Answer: 0.112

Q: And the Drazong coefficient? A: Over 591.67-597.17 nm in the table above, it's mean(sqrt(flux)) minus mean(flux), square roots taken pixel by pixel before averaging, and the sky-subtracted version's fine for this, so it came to -6.35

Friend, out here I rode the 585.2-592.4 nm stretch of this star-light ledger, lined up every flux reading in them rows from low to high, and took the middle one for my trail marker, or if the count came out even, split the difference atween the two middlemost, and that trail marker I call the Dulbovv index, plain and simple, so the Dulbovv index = 9.72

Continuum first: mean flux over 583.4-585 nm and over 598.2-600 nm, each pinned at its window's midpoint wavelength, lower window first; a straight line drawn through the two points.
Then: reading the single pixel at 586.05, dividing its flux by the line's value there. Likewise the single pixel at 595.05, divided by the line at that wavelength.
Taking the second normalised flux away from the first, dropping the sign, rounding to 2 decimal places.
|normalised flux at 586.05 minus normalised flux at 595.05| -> 0.10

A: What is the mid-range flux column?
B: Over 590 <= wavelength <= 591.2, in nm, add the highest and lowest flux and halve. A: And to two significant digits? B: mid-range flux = 9.4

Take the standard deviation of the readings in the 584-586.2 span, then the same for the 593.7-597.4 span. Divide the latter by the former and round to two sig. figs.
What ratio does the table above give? 2.3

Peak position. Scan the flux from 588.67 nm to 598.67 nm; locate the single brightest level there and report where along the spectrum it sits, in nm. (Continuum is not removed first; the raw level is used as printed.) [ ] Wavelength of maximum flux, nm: 591.80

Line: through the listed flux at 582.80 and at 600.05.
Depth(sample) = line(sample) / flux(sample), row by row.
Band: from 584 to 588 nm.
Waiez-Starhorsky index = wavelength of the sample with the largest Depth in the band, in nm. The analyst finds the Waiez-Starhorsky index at 585.05 nm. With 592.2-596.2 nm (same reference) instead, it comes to 594.05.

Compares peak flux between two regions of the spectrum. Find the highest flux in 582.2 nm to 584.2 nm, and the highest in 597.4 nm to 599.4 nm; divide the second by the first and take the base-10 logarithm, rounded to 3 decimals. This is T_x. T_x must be -0.047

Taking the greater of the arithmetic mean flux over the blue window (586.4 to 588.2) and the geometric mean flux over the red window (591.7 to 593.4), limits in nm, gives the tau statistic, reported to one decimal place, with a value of 10.3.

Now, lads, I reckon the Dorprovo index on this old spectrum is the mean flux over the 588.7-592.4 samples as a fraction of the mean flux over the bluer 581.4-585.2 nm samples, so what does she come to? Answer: 0.99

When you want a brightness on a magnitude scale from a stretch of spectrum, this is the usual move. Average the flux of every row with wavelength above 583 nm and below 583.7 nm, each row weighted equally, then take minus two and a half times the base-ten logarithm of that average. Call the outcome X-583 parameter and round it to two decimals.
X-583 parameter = -2.57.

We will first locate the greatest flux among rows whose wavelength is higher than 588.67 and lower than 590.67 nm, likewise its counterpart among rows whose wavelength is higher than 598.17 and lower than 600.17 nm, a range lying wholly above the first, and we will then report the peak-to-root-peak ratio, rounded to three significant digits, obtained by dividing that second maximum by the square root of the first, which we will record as 3.16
